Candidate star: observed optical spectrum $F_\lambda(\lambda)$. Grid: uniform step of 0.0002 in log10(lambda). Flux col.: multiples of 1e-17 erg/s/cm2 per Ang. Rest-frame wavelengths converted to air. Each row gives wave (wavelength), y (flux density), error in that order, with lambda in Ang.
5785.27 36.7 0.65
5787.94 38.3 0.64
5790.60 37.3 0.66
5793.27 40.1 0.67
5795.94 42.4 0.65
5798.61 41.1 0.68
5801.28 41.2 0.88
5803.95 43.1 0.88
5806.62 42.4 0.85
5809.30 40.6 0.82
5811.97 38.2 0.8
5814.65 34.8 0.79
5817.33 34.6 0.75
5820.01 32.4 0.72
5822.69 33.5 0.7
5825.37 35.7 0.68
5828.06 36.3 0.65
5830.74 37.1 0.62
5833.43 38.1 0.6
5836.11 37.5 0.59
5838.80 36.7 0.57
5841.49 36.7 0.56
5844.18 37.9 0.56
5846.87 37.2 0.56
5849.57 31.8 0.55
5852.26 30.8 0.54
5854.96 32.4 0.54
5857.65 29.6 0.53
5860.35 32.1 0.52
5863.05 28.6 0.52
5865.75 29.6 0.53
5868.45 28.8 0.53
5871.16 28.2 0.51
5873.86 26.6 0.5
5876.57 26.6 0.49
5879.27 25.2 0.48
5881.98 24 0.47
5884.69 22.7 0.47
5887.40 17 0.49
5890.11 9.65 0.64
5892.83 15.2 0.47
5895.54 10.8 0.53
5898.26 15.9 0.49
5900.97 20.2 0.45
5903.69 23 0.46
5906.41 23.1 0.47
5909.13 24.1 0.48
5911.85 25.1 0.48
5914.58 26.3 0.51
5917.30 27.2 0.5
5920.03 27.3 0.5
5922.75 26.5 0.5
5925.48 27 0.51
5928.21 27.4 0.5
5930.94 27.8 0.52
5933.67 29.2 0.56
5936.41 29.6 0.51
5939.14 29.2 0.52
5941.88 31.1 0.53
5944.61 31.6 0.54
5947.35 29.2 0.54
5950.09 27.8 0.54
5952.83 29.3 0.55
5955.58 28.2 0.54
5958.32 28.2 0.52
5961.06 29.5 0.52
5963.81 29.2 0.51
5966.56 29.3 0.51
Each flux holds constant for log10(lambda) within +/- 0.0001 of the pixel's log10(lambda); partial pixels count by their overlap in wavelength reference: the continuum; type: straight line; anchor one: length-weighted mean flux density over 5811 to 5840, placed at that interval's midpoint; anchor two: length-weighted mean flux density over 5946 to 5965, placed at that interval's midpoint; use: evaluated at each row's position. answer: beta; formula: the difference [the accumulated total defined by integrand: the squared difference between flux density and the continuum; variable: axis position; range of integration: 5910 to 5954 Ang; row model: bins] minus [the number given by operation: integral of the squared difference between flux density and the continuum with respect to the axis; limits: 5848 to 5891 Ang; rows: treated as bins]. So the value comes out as -2662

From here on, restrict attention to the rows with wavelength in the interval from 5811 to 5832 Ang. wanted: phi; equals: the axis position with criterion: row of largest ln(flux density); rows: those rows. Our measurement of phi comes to 5811.97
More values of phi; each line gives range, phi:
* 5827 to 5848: 5833.43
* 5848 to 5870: 5854.96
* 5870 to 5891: 5871.16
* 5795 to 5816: 5803.95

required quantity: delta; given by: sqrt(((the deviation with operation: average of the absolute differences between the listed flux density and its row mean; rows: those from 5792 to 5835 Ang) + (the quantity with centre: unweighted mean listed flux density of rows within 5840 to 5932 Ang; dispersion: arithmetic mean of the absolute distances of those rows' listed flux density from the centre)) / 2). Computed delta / 1.96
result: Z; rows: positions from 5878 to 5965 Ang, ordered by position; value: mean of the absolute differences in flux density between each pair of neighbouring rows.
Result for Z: 1.83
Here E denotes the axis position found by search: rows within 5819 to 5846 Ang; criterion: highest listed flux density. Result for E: 5833.43 Ang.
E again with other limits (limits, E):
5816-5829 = 5828.06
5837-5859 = 5844.18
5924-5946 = 5944.61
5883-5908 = 5906.41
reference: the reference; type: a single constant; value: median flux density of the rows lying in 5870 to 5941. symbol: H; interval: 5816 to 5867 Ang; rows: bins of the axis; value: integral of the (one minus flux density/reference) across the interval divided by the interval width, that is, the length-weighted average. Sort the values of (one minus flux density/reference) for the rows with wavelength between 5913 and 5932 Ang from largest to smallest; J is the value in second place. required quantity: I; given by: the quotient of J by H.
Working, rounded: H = -0.33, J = 0.0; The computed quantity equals 0.1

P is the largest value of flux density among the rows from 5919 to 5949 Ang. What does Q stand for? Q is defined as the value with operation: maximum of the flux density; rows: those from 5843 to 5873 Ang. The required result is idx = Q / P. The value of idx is 1.20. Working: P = 31.6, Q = 37.9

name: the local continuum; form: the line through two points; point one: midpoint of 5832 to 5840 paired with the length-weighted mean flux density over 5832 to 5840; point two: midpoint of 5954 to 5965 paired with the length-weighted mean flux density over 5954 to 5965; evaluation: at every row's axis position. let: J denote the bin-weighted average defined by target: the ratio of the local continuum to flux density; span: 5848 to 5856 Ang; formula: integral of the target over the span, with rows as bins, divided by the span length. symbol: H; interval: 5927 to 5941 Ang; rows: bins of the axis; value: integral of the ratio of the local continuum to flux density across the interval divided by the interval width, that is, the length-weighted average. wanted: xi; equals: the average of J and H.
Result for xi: 1.10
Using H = 1.06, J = 1.14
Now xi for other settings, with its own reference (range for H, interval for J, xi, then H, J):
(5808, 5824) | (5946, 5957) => 1.06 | 1.10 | 1.02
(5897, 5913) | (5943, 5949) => 1.25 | 1.53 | 0.98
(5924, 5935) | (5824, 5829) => 1.08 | 1.11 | 1.06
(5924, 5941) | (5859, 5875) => 1.15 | 1.08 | 1.22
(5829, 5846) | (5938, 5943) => 1.00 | 1.00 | 1.00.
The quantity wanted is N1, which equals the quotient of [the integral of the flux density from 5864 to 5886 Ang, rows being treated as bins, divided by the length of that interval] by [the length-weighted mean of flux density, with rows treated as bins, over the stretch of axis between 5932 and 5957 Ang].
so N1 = 0.90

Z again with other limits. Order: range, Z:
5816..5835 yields 1.32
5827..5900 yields 2.23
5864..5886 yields 0.99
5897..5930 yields 1.19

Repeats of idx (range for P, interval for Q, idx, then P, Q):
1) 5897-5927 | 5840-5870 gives 1.39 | 27.3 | 37.9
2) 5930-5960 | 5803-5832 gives 1.36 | 31.6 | 43.1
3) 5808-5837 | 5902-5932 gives 0.68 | 40.6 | 27.8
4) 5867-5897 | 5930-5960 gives 1.10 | 28.8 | 31.6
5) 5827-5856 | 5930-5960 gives 0.83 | 38.1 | 31.6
